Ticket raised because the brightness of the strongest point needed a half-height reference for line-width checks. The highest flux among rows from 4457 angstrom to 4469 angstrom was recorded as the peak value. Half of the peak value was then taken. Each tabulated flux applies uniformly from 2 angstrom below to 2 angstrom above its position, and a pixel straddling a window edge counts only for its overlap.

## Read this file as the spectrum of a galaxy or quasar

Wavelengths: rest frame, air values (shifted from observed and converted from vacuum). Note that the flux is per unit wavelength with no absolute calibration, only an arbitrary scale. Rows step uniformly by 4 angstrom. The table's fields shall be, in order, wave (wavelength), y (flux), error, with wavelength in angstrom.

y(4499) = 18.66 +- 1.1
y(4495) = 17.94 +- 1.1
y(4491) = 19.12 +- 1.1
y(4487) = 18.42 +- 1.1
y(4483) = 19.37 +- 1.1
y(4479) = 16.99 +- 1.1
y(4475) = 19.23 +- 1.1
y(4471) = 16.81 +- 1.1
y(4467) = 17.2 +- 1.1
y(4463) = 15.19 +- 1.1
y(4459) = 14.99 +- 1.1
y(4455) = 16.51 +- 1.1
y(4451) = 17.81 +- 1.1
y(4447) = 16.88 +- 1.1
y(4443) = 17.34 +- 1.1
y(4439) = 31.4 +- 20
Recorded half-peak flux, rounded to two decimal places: 8.60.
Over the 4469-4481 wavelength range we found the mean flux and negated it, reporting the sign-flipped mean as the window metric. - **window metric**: -17.7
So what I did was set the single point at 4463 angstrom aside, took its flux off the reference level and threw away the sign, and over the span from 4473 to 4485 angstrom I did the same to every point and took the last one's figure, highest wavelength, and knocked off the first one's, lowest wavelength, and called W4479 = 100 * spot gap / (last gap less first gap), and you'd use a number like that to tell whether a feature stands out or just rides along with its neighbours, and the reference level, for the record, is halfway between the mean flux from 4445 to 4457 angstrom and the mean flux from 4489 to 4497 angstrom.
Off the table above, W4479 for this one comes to 1863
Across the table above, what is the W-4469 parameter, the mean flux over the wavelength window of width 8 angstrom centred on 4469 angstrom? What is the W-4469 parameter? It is 17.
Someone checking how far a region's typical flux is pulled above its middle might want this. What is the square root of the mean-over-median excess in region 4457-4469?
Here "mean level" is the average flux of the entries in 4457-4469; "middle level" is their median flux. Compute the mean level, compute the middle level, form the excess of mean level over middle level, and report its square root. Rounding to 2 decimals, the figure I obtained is 0.78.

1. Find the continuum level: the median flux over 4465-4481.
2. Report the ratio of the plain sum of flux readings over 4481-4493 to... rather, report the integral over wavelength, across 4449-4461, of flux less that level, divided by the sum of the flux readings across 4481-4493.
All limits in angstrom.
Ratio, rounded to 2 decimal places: -0.14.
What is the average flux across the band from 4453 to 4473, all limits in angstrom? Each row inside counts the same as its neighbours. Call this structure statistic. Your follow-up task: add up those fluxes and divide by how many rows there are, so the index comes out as 16.1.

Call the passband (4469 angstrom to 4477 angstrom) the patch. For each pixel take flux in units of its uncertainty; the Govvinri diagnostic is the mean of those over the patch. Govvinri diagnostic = 16.4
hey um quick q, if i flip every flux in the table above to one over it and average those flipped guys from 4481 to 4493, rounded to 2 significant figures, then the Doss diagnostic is 0.053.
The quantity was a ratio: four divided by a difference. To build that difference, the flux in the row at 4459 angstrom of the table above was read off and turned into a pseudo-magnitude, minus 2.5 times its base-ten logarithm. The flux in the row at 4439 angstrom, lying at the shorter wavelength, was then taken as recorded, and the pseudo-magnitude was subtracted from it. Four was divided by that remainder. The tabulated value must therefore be 0.116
